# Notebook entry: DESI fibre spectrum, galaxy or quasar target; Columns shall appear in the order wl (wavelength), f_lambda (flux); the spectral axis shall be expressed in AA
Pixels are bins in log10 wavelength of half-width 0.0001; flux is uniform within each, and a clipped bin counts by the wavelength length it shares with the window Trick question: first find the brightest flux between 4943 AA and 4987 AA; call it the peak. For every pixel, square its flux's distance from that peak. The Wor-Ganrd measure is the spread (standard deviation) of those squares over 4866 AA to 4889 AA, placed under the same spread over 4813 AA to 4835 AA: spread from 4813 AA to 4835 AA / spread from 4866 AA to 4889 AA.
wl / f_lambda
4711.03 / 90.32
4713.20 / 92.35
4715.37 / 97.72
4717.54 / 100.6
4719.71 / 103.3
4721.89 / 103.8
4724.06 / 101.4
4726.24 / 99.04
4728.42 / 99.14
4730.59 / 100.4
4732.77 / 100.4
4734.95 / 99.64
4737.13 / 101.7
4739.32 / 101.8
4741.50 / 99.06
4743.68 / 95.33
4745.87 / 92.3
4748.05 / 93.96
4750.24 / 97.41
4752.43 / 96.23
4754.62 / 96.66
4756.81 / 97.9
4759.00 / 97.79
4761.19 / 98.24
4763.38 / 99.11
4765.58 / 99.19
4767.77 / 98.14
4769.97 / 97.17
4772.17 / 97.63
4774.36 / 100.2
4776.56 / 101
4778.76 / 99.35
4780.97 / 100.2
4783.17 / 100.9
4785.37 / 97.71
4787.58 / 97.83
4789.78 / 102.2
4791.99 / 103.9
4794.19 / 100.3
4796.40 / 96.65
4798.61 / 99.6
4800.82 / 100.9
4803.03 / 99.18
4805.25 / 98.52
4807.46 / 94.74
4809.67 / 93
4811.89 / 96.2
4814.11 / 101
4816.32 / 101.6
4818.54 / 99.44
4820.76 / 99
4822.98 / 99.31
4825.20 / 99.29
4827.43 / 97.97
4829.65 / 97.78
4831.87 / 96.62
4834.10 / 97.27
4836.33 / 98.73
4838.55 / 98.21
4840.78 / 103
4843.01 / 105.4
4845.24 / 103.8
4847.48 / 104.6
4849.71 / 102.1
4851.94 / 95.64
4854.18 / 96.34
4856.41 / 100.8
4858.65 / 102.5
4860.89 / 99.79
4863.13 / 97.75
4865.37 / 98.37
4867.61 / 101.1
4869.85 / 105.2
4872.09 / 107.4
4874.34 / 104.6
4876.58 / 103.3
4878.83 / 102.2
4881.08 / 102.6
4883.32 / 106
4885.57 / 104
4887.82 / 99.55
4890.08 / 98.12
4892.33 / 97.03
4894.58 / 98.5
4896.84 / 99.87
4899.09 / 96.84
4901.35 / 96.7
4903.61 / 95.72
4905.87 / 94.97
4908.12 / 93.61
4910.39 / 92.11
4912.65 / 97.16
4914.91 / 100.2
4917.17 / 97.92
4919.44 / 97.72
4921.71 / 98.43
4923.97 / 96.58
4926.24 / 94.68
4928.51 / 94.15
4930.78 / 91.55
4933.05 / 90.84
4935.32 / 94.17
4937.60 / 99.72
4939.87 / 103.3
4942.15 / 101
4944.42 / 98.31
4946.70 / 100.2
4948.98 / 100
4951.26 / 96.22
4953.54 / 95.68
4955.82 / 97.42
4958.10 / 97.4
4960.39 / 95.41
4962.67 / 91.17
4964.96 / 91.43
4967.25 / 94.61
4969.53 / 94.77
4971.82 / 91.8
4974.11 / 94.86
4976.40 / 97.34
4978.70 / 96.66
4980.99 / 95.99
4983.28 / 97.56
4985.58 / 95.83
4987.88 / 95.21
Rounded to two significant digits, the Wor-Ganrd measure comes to 0.25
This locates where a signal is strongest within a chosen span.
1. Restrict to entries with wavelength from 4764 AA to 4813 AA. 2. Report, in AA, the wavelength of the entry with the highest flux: 4791.99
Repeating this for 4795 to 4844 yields 4843.01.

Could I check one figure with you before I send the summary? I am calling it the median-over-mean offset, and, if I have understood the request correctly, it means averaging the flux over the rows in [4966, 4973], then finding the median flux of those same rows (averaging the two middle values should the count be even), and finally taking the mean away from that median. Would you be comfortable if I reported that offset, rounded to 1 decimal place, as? 0.9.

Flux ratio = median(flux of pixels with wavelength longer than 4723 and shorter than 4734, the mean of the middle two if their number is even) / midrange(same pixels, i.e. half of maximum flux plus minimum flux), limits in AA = 1.00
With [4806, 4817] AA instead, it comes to 0.99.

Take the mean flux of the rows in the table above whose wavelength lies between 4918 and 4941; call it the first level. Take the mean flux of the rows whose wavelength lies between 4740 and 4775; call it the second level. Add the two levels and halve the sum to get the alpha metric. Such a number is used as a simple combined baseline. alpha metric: 96.7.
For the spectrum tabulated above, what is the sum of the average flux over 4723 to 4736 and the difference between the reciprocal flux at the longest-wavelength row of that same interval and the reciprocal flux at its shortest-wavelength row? 100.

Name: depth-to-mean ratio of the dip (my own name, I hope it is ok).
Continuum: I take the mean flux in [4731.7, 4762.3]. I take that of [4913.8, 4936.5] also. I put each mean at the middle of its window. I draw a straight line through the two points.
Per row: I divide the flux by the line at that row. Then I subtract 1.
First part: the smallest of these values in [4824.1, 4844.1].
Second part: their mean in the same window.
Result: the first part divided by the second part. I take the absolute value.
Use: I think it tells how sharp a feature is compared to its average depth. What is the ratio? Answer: 0.0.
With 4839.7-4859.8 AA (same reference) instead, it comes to 0.2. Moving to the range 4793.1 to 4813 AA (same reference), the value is 6.7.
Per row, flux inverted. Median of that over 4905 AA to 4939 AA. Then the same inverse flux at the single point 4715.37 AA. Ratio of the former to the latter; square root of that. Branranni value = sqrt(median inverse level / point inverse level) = 1.014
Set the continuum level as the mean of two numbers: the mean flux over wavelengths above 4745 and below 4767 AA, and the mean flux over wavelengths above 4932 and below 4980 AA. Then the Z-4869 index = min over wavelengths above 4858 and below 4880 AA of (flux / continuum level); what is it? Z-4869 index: 1.012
